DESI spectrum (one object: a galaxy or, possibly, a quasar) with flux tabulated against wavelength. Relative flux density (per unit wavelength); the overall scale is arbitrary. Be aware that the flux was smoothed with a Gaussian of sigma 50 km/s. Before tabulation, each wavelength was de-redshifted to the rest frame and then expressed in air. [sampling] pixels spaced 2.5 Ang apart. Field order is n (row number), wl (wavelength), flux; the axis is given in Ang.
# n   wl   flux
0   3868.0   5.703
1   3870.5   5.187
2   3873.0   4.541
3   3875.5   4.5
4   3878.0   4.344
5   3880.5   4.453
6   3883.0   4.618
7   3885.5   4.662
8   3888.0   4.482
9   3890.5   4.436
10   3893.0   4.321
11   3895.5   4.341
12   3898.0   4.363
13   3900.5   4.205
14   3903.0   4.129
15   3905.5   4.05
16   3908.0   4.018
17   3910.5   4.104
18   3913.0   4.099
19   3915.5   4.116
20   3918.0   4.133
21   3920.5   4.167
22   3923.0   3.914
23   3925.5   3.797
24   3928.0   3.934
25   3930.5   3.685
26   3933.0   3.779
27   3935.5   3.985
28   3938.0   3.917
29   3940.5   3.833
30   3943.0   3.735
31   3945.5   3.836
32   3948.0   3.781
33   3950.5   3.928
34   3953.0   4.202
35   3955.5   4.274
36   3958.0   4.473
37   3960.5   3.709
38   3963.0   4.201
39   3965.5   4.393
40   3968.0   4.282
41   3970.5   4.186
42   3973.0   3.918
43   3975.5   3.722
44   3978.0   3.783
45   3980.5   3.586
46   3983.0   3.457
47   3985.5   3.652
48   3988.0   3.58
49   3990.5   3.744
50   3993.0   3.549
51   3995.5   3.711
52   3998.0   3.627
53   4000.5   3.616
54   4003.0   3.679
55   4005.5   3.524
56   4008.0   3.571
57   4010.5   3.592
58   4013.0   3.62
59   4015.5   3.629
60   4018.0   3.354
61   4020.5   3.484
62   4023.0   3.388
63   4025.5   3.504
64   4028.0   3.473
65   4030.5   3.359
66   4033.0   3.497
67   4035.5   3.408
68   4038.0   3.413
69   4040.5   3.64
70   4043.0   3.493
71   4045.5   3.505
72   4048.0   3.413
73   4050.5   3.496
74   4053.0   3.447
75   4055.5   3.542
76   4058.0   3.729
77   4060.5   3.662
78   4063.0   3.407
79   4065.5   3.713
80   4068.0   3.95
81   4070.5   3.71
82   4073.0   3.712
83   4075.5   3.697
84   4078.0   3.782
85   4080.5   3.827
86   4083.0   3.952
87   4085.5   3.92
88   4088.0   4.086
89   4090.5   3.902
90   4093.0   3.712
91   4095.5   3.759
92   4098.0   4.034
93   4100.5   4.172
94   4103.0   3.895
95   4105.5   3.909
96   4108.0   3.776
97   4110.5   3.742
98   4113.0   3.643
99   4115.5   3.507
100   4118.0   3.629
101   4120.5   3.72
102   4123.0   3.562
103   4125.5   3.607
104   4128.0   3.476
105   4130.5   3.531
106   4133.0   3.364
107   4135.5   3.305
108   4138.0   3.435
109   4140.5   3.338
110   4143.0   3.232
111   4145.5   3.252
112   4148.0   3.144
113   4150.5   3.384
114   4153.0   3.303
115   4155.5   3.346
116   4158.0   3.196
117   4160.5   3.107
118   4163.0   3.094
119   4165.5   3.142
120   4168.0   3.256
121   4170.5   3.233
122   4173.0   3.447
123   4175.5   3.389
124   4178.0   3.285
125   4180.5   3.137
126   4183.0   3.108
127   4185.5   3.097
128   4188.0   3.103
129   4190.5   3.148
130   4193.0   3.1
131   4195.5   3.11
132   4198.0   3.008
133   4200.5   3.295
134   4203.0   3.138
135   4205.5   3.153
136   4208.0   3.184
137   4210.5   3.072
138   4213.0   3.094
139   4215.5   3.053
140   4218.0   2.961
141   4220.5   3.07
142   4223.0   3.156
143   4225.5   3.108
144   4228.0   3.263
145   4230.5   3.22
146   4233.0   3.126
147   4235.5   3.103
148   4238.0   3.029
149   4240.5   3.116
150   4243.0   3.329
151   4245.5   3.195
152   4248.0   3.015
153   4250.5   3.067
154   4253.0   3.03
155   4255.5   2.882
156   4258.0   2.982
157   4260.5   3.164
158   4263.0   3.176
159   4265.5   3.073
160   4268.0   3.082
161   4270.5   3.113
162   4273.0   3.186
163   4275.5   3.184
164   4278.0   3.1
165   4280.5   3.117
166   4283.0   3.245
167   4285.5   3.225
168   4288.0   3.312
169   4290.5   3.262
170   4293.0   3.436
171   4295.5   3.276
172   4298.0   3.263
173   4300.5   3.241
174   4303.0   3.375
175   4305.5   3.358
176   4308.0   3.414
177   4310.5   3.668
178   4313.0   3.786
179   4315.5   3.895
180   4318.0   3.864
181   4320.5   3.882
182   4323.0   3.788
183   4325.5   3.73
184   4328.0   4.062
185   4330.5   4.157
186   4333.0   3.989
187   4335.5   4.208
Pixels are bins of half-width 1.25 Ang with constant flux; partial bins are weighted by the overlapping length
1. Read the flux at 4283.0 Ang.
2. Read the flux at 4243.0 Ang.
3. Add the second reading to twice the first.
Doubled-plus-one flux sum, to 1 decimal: 9.8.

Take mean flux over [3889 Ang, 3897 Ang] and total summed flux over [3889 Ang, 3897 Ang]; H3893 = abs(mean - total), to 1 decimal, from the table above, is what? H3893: 8.7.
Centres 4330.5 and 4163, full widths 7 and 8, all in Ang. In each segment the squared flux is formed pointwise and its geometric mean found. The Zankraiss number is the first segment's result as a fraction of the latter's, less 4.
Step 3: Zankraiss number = -2.29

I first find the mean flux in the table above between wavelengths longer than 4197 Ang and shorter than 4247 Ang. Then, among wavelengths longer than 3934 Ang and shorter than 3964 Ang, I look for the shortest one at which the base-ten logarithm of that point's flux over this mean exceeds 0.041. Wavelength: 3935.5 Ang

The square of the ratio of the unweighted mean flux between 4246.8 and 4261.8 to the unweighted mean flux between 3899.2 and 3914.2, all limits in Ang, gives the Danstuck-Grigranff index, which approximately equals 0.54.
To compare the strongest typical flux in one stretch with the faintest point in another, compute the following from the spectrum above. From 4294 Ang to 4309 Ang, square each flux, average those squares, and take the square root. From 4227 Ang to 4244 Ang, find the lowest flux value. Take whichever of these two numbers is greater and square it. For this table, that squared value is 11.0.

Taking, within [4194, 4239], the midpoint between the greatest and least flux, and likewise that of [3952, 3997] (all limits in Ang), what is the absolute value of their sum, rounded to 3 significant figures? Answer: 7.09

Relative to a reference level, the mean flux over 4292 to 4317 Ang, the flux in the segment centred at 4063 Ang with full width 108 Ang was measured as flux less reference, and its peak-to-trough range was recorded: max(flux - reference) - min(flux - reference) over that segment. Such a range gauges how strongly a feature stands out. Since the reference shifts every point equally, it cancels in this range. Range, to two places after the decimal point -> 0.82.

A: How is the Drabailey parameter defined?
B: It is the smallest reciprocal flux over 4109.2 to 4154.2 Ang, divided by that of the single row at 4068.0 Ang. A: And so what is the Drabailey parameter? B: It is 1.06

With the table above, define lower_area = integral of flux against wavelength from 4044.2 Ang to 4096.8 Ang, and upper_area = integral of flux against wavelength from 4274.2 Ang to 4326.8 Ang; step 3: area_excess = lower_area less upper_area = 14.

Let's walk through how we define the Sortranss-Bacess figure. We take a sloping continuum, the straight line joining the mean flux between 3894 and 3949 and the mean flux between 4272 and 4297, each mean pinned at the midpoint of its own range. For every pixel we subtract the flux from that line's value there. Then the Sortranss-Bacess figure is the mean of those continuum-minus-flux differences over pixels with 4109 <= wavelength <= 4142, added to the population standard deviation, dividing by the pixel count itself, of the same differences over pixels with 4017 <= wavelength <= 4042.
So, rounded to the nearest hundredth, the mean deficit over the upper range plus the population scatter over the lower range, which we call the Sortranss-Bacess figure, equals 0.13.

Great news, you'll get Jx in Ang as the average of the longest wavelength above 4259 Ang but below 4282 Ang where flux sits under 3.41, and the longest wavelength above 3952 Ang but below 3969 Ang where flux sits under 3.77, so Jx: 4120.5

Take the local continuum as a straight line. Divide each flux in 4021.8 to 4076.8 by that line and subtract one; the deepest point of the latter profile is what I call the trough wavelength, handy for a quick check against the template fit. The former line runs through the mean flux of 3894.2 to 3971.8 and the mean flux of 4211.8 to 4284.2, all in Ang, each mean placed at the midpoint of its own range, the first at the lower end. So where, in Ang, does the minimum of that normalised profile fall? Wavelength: 4030.5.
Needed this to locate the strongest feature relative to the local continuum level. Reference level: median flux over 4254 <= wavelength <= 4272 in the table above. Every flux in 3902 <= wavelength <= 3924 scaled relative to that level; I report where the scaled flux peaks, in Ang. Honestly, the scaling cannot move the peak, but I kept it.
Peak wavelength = 3920.5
